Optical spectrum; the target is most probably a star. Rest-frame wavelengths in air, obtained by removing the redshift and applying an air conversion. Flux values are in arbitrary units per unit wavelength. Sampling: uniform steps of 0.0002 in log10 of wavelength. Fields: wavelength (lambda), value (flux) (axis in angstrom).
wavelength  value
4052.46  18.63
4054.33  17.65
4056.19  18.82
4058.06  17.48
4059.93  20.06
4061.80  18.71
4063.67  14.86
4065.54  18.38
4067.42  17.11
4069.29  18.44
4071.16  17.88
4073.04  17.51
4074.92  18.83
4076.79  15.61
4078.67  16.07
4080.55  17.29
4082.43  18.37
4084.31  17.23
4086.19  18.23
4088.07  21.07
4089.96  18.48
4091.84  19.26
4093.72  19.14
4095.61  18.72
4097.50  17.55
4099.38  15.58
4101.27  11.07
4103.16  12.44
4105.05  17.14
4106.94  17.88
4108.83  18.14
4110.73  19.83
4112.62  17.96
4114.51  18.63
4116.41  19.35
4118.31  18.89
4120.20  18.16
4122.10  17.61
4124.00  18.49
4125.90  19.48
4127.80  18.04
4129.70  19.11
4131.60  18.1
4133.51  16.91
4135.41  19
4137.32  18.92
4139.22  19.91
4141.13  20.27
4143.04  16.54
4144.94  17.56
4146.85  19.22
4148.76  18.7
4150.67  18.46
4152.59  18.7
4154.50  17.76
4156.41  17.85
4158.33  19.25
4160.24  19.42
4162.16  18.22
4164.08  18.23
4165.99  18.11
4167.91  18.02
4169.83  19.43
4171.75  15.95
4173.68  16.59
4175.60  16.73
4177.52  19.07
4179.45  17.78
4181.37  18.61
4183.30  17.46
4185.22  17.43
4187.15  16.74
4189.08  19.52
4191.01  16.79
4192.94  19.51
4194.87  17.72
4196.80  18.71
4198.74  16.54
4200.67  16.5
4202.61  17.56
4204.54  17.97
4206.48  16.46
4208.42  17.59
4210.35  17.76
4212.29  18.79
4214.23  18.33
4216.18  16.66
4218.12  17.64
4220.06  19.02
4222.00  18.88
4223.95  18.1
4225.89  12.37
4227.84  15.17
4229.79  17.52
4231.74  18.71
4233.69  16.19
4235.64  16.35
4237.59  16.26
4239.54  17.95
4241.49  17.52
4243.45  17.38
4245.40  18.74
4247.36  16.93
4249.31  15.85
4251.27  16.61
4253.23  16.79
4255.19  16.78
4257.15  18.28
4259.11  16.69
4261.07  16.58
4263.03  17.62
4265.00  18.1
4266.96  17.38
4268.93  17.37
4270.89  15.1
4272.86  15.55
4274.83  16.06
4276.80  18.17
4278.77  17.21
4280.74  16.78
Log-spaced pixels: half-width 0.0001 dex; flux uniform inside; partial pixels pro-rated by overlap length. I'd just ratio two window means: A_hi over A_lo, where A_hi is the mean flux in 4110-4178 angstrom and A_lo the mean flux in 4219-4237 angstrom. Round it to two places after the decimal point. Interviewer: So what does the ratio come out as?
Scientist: 1.09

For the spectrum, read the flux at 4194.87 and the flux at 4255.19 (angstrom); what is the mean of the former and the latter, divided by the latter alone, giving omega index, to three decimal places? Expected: 1.028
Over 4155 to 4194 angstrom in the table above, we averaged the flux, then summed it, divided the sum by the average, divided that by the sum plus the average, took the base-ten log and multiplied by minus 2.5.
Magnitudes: 3.19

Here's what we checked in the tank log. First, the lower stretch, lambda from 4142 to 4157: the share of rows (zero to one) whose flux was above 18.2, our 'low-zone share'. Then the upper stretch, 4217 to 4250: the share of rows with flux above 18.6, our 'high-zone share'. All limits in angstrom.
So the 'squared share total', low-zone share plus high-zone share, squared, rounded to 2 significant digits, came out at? 0.54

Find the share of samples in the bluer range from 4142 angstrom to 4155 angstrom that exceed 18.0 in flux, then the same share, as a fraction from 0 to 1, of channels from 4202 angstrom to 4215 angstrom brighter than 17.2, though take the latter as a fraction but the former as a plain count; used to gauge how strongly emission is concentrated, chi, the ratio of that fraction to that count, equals 0.214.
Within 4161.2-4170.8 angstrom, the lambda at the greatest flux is 4169.83 angstrom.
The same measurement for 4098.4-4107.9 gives 4106.94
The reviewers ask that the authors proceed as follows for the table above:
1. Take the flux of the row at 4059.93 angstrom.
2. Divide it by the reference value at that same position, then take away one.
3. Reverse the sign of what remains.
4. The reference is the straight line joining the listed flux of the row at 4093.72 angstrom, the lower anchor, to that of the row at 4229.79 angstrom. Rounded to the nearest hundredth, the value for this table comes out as -0.03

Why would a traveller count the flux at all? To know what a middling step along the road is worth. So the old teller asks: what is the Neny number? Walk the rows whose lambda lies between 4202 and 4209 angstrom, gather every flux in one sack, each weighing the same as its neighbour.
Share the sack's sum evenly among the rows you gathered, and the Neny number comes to 17.4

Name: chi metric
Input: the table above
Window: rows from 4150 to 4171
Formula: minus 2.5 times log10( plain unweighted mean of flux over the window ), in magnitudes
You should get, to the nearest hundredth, -3.17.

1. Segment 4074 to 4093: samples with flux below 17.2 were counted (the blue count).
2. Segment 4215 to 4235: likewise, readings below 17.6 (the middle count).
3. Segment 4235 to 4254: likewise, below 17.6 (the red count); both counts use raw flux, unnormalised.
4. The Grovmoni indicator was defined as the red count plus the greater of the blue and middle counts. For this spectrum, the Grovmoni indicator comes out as 13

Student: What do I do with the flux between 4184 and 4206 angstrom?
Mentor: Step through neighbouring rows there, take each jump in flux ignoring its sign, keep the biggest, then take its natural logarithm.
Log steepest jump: 1.02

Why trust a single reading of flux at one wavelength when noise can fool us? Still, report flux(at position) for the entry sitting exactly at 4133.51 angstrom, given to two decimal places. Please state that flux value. 16.91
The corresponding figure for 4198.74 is 16.54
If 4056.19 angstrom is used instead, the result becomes 18.82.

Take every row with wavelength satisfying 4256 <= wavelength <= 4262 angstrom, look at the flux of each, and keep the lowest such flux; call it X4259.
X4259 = 16.58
